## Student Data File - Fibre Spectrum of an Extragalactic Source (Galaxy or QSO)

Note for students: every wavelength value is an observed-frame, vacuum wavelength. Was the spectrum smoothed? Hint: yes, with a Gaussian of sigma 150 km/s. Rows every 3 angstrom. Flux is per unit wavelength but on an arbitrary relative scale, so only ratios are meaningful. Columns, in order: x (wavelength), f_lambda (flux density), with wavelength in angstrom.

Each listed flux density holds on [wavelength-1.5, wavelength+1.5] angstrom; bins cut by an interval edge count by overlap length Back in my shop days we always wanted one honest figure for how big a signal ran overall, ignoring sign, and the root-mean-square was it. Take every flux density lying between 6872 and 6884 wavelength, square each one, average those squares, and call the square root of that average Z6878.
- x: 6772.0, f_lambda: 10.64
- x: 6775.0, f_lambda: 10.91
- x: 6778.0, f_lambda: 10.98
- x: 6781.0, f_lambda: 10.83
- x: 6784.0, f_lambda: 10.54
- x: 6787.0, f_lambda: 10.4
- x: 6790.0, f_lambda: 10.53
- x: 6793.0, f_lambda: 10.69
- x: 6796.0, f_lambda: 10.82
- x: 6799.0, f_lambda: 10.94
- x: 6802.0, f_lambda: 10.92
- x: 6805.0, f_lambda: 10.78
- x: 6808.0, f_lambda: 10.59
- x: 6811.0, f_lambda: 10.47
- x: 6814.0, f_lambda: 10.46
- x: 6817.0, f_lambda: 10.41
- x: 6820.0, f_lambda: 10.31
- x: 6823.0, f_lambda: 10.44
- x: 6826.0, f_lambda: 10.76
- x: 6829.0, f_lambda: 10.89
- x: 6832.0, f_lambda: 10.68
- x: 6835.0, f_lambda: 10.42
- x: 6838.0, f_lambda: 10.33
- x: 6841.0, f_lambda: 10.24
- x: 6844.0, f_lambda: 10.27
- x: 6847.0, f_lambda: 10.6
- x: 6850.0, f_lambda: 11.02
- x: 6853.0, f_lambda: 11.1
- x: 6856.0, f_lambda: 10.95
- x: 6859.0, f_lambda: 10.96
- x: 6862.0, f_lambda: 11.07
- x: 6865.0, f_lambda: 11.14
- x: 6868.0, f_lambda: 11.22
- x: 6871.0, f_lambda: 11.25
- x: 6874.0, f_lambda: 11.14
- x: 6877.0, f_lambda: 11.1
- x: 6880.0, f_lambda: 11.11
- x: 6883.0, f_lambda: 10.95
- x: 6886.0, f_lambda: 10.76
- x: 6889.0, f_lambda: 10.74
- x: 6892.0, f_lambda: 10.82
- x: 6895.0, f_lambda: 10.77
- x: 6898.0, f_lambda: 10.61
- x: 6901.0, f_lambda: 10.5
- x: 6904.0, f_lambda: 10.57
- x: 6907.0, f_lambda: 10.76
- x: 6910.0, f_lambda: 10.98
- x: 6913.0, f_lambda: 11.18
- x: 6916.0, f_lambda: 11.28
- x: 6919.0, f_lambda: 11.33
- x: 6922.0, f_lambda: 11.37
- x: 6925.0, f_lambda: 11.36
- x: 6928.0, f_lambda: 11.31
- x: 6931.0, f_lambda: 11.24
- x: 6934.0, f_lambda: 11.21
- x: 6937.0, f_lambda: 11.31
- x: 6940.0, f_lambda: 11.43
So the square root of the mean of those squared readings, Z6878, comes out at 11.1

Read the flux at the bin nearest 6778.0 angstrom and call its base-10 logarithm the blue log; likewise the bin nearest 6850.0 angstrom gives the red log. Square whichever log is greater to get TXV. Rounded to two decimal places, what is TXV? 1.09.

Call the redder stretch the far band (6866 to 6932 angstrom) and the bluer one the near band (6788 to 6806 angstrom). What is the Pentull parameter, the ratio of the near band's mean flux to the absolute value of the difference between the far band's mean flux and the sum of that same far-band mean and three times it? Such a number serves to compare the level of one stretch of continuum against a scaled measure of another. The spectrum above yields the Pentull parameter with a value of 0.326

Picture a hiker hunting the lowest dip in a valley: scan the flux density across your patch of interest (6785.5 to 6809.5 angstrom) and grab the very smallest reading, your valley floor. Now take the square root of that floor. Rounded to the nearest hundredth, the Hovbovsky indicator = 3.22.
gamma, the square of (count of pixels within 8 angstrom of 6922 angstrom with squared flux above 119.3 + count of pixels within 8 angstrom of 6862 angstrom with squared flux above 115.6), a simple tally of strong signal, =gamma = 100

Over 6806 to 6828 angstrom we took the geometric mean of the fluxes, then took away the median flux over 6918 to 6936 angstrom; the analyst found -0.83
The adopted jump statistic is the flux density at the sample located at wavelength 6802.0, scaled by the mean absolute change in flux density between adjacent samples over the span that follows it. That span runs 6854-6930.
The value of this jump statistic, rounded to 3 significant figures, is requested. 121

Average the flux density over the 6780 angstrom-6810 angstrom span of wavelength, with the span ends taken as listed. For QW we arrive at 10.7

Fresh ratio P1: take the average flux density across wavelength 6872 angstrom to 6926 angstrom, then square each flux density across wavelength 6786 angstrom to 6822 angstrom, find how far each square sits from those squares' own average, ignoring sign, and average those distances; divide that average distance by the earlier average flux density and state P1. 0.36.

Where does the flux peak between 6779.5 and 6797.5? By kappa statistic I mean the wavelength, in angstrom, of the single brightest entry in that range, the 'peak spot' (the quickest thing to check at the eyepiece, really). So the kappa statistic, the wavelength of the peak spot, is 6781.0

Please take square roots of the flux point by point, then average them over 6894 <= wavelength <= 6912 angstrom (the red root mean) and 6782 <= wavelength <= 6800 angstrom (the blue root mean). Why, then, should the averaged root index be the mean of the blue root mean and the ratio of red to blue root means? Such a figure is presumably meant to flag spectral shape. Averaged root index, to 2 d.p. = 2.13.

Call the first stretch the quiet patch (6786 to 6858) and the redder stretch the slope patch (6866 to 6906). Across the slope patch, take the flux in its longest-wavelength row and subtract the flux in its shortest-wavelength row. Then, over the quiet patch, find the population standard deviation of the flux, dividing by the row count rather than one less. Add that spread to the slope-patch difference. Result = -0.4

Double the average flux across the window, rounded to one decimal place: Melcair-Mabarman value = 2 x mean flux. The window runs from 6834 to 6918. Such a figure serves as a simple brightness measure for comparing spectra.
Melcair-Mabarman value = 21.7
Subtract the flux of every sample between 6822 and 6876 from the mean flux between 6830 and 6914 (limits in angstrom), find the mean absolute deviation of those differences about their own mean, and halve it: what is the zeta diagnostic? 0.15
